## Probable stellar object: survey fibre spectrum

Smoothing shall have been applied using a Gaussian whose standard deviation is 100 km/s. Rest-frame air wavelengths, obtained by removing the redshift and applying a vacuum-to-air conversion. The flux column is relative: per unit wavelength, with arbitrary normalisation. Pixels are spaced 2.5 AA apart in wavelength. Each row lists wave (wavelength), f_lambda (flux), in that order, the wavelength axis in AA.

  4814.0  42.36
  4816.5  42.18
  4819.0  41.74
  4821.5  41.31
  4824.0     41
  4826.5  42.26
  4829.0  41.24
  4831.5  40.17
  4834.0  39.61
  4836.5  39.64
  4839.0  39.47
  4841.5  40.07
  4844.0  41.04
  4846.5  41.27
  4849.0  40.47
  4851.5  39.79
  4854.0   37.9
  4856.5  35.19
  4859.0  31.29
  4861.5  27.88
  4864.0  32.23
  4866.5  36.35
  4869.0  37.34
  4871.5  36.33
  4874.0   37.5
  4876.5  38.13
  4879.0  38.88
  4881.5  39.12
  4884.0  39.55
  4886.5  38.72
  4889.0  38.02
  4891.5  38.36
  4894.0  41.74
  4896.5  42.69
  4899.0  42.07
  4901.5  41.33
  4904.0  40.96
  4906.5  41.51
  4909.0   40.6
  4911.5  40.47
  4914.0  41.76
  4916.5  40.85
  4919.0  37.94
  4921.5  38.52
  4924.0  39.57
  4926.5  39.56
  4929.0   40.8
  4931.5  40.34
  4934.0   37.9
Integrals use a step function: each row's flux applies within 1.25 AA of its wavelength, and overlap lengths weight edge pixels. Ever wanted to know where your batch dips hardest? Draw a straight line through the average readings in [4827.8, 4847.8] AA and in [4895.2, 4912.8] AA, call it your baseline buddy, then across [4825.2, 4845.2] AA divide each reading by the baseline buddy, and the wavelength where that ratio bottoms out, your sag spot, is 4839.0 AA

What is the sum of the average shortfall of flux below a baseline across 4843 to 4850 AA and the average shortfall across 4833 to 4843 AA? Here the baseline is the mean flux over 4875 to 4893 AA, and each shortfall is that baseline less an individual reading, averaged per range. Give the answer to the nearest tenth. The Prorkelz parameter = -3.3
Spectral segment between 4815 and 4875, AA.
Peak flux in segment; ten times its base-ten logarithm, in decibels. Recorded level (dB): 16.3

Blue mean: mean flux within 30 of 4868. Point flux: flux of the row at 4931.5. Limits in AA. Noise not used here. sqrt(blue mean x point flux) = 39.1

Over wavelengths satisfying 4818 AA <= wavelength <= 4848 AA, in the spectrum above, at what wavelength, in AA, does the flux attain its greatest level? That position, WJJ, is 4826.5 AA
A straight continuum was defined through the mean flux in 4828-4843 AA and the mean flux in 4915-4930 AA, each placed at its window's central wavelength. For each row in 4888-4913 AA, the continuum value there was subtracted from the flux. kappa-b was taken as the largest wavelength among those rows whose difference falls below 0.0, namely 4891.5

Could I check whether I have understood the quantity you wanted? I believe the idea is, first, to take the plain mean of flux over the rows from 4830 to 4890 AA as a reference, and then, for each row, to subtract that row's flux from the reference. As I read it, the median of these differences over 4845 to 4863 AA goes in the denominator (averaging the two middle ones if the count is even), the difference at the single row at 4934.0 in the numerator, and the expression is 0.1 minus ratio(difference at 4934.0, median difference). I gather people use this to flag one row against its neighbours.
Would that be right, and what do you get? -0.9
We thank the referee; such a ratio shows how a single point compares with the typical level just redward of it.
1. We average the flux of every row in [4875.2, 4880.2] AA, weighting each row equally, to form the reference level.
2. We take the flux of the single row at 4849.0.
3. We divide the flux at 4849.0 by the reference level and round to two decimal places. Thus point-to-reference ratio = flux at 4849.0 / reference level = 1.05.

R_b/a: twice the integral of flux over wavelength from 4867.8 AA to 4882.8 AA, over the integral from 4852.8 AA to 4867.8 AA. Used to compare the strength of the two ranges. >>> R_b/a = 2.26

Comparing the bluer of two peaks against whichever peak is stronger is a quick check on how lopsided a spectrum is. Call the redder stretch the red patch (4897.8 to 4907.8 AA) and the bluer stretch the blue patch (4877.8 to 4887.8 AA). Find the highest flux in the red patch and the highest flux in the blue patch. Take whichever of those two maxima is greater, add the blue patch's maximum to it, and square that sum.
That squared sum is 6662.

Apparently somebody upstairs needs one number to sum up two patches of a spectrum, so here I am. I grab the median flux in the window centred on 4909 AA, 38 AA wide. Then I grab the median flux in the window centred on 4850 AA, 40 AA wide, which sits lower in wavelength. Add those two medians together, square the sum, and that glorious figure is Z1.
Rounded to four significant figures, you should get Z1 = 6463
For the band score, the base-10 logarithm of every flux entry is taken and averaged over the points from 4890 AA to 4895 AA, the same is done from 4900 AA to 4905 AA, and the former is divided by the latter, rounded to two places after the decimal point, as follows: 0.99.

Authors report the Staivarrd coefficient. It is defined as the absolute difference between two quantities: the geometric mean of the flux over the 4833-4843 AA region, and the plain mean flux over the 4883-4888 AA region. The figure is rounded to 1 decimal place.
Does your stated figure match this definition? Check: 0.6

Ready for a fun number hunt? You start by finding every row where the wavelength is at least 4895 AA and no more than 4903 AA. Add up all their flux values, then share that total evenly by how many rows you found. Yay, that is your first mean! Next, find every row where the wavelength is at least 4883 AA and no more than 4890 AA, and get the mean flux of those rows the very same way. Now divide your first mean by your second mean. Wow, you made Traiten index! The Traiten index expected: 1.08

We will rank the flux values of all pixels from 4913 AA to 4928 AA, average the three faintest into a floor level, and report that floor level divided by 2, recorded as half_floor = 19.3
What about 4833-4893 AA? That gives 15.2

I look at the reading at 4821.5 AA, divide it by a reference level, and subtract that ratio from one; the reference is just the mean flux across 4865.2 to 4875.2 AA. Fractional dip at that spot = -0.12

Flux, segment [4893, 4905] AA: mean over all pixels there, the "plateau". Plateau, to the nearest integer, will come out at 42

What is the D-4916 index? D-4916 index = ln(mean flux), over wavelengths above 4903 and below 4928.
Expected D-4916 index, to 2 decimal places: 3.69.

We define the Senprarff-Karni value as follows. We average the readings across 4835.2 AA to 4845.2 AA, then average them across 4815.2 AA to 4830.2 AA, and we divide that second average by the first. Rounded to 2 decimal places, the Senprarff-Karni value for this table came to 1.04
